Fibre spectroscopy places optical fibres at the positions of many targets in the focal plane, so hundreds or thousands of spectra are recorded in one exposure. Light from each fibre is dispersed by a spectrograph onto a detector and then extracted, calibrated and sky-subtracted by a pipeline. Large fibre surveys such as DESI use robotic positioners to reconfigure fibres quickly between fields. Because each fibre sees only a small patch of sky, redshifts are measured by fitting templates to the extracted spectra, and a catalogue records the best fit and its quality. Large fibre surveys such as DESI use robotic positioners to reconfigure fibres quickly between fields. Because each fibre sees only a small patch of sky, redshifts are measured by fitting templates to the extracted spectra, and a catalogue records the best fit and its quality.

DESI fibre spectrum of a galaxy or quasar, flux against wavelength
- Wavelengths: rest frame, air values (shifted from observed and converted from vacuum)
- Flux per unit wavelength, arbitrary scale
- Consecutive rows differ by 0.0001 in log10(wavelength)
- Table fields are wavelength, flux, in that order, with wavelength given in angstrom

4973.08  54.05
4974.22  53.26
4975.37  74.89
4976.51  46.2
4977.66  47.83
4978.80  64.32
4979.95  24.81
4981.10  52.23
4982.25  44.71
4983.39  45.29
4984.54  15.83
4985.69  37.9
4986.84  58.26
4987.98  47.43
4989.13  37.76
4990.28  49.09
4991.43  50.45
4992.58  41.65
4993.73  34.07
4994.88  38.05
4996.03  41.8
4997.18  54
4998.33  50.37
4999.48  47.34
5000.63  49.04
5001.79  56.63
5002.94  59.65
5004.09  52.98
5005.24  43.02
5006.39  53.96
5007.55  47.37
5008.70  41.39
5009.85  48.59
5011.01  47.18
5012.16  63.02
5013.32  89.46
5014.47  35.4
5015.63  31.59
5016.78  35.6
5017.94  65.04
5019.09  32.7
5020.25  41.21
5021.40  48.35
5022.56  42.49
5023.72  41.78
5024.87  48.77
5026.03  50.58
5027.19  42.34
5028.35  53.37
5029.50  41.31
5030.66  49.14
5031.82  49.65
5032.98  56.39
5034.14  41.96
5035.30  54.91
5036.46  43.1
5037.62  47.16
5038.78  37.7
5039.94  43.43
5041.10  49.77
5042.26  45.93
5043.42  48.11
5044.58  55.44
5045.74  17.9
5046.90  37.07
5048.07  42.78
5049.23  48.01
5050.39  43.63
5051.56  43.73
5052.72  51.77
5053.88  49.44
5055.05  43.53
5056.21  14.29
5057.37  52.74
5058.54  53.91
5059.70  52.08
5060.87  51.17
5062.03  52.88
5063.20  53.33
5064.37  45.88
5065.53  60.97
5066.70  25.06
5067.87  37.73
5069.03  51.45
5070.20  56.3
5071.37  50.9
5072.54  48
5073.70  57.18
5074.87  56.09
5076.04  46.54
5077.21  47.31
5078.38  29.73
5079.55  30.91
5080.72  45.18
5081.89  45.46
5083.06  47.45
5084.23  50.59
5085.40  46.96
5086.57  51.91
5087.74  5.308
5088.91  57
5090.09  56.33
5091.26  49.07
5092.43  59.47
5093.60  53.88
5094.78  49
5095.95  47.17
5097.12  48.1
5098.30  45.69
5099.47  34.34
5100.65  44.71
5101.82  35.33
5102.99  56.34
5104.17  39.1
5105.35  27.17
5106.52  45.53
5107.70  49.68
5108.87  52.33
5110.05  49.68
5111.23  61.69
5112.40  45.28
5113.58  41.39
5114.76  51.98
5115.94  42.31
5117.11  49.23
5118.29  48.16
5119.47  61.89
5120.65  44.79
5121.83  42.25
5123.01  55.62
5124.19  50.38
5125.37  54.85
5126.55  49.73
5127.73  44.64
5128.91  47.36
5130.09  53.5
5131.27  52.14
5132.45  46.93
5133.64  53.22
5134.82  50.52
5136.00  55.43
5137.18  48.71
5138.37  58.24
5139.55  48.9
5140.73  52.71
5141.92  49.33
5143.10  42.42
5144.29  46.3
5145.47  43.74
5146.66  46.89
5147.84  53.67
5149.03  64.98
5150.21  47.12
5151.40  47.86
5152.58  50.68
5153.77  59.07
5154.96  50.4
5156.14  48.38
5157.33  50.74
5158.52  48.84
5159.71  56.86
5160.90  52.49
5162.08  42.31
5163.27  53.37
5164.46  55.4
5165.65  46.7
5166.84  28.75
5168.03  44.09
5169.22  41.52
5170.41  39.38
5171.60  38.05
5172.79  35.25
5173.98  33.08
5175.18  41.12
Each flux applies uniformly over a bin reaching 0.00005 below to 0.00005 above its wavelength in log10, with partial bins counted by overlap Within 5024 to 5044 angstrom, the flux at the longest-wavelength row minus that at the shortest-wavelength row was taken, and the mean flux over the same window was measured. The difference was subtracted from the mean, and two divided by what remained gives 0.042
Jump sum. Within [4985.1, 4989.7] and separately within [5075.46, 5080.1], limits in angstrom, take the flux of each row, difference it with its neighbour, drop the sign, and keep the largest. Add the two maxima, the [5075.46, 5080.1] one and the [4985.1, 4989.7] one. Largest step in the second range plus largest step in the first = 38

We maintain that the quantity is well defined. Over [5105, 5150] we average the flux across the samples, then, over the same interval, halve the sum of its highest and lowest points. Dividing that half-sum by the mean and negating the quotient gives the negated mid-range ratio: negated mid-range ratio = -0.93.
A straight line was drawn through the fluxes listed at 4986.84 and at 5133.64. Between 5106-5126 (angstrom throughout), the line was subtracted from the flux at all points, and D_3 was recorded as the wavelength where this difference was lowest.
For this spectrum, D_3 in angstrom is 5113.58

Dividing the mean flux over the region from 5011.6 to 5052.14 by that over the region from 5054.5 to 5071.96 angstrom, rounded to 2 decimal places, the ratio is 0.99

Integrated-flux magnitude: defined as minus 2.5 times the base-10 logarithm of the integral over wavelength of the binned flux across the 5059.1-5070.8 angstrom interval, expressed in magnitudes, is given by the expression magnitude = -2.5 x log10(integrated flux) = -6.89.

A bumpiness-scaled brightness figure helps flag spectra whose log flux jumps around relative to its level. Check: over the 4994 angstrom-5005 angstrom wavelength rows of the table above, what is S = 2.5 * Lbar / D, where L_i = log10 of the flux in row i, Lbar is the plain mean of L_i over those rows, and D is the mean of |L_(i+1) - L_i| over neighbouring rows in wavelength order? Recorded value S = 94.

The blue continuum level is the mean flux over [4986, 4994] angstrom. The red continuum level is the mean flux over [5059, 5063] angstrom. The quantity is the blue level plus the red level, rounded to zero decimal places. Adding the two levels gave 98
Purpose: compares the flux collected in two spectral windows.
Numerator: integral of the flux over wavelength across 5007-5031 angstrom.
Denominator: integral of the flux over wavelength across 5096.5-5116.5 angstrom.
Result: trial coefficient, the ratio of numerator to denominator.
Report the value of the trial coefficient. 1.3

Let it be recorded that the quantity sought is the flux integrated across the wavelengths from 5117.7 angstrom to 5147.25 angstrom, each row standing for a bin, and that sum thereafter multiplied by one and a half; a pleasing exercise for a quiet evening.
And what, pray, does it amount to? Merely 2213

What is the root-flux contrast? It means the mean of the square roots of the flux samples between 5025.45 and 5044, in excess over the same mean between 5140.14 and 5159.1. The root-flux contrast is -0.22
